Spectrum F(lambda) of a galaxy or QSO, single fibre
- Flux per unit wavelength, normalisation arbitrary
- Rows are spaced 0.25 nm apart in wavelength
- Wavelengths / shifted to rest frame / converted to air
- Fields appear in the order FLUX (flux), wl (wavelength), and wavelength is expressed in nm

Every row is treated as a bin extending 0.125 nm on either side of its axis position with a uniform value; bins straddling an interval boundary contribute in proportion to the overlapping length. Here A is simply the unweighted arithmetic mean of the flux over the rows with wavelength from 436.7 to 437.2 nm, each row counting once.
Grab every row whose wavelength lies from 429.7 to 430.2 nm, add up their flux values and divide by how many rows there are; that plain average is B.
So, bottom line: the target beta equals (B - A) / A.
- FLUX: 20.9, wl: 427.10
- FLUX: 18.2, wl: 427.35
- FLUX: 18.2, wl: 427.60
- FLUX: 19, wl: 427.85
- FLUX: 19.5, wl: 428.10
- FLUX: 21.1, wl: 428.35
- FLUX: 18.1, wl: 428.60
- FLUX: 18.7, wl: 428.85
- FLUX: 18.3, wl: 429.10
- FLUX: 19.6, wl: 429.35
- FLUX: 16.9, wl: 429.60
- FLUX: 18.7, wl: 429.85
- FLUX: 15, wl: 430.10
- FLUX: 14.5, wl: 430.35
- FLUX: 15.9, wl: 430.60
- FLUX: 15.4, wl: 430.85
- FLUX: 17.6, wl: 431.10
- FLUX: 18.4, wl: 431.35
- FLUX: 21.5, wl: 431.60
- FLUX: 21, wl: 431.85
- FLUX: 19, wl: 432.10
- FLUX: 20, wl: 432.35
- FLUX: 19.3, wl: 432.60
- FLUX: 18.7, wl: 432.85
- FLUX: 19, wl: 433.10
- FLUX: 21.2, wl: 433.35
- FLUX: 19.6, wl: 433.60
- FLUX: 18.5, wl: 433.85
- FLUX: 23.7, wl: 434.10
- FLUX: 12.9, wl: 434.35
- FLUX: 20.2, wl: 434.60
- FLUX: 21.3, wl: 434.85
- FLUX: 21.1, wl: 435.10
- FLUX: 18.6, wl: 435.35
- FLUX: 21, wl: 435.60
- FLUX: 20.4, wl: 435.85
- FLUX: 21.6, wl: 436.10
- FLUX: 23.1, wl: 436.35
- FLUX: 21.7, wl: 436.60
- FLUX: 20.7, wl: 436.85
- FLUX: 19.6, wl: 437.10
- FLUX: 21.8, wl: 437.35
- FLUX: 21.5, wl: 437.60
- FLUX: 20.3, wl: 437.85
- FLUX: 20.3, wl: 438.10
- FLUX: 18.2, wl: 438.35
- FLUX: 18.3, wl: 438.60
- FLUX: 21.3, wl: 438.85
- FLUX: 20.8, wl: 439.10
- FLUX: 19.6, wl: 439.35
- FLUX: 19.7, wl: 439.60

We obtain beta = -0.2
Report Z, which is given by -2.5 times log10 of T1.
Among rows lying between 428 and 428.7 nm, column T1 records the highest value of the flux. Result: -3.31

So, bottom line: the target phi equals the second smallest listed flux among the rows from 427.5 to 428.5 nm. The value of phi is 19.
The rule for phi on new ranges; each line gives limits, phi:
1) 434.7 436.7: 20.4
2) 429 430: 18.3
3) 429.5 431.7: 15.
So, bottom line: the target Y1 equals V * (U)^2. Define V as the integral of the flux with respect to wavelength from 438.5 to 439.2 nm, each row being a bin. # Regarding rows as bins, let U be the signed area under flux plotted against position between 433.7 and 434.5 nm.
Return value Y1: 3081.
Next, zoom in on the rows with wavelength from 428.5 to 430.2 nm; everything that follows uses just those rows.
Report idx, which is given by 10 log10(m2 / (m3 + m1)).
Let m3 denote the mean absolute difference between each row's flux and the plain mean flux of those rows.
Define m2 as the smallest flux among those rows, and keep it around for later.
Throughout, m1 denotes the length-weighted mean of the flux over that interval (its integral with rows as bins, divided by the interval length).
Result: -1.0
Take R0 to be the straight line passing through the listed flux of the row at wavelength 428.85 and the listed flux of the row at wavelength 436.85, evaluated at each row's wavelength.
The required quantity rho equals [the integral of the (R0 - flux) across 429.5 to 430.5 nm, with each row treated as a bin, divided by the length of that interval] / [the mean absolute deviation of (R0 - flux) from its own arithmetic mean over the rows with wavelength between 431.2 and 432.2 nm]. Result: 2.1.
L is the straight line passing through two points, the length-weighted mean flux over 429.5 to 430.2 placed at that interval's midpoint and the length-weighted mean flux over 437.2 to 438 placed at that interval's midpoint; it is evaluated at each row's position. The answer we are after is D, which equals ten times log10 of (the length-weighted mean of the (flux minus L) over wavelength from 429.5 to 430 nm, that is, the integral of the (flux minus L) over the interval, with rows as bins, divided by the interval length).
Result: -0.8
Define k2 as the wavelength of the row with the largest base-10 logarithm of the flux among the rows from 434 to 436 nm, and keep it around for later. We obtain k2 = 434.10 nm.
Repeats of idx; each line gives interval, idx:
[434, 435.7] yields -2.3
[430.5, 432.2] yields -1.2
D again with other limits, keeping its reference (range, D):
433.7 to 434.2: 2.4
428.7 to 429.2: 3.1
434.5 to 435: 0.8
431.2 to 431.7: 2.9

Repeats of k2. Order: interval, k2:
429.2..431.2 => 429.35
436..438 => 436.35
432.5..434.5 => 434.10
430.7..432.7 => 431.60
